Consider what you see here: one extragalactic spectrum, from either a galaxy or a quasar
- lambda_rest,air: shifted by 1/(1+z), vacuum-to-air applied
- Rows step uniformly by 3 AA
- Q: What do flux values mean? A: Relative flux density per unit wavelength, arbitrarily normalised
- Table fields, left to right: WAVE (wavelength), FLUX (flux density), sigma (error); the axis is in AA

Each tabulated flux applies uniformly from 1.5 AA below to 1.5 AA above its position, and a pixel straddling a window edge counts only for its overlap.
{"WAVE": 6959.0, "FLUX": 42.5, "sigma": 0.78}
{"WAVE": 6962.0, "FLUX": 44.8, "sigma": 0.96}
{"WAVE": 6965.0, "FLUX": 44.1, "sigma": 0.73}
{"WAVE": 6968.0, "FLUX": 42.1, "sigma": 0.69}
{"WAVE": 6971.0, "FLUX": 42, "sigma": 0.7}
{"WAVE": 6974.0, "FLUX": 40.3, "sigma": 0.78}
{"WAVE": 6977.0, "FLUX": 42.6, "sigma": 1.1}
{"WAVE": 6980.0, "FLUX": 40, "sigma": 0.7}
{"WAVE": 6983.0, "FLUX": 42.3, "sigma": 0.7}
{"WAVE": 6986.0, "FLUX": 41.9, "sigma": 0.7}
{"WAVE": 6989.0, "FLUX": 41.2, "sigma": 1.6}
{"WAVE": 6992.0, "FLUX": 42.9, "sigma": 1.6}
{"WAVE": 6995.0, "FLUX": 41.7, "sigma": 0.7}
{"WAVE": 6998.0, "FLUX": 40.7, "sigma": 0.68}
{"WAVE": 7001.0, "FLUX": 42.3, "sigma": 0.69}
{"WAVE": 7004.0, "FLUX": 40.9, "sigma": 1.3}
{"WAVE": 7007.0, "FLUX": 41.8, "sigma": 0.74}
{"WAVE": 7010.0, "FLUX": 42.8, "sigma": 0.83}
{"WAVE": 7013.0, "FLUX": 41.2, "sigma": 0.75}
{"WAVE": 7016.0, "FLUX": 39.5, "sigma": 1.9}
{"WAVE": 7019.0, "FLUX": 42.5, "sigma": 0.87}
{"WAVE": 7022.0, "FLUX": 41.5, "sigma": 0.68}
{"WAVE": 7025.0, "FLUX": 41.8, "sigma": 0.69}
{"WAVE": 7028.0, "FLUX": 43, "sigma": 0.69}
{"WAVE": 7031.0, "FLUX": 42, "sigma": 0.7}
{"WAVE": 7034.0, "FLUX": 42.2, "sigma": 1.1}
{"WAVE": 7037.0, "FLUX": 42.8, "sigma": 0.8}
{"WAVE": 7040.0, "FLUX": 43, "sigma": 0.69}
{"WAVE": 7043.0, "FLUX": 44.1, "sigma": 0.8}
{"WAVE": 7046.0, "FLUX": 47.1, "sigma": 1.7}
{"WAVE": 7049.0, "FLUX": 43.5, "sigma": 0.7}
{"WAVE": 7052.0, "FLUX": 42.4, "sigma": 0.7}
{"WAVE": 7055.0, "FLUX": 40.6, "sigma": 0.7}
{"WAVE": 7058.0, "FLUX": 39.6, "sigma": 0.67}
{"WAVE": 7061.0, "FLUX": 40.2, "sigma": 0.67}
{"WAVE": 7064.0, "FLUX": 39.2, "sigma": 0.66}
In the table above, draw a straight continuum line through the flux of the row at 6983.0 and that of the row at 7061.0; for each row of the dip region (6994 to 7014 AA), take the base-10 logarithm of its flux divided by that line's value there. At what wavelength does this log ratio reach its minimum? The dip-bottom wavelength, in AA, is 6998.0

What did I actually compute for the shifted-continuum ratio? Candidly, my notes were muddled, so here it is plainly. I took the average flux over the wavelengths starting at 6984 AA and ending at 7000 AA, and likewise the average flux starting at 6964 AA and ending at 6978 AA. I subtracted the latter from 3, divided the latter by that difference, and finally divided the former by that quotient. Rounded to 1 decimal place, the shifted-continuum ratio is -38.7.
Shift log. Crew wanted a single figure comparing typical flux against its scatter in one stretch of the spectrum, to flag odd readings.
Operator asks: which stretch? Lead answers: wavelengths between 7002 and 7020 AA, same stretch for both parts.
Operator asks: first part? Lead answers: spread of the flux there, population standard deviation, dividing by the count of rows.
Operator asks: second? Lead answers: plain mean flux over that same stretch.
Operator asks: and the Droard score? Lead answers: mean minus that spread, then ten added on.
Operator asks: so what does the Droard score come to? 50.35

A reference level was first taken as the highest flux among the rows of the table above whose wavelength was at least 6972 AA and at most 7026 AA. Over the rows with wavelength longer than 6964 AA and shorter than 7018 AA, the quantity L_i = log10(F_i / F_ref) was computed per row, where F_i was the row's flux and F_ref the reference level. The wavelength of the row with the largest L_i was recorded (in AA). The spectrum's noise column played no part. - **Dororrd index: 6965.0 AA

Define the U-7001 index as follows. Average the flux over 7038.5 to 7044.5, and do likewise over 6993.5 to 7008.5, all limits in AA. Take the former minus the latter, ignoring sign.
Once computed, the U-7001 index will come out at 2.1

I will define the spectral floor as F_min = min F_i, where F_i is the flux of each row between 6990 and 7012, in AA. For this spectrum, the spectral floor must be 40.7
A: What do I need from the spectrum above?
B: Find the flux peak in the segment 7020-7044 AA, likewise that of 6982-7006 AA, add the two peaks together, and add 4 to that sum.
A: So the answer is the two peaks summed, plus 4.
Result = 91.0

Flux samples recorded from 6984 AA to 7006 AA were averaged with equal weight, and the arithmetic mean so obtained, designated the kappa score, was 41.7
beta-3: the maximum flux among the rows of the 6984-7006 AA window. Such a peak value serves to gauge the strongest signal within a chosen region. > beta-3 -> 42.9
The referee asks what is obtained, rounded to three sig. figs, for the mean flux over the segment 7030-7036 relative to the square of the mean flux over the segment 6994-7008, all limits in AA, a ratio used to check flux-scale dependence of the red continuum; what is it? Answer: 0.0245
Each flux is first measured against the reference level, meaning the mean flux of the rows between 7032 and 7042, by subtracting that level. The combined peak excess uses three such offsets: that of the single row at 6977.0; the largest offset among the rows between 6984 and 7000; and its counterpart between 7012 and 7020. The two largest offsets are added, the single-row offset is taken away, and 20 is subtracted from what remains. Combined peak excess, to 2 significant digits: -20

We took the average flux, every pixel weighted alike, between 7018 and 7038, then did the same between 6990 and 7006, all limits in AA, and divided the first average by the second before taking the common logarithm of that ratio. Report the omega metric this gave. 0.006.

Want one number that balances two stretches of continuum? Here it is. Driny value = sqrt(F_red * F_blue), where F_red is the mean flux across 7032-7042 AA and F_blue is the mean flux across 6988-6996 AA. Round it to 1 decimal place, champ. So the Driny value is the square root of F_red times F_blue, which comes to 42.3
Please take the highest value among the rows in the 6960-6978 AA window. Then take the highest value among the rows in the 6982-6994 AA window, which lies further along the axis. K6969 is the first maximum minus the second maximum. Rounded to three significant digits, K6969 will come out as 1.90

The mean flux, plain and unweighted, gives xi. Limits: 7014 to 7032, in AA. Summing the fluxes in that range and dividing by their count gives 41.7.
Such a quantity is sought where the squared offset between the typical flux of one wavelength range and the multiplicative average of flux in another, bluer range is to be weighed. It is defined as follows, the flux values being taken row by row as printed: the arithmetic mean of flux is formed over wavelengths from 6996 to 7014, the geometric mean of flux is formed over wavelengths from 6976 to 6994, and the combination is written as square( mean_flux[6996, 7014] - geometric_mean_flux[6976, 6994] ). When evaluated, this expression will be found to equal 0.0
